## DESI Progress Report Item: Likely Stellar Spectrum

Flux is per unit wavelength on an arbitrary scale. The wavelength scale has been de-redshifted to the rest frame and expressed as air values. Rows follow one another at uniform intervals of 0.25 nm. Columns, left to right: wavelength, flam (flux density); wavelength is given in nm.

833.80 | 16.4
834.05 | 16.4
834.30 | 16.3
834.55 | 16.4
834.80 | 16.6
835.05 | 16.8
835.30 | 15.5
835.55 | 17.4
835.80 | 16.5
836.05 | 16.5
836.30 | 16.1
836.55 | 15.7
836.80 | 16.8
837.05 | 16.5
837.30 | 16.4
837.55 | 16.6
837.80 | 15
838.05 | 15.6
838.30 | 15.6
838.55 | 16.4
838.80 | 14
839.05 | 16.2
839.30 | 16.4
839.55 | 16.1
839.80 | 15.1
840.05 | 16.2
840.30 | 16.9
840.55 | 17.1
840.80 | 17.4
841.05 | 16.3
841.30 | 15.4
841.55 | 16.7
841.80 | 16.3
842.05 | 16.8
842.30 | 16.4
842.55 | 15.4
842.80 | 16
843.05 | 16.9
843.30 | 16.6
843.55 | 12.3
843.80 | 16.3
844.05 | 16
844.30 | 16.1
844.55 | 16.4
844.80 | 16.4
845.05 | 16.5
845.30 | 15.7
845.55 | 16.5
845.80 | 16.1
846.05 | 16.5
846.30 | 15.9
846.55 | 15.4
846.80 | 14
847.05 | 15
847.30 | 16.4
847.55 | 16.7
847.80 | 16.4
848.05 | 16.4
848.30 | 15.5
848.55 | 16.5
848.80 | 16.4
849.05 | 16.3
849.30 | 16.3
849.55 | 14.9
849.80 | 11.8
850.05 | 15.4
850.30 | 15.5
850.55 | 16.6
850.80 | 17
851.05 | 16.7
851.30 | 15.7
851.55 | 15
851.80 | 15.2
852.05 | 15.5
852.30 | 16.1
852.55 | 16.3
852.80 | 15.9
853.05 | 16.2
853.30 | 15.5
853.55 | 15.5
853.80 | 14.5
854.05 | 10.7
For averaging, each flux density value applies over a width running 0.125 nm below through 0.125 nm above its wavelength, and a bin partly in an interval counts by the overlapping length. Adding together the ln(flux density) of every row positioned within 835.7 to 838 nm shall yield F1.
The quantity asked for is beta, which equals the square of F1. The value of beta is 629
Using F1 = 25.1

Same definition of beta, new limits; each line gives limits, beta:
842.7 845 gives 618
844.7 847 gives 619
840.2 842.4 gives 639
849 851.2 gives 609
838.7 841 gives 626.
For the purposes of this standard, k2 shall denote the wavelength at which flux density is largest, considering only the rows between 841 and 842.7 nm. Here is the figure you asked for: 842.05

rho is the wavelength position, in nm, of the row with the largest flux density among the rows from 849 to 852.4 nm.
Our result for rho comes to 850.80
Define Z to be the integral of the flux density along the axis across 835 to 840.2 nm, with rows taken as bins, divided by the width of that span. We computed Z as 16.06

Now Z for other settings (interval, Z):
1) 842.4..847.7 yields 15.87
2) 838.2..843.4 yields 16.20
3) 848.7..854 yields 15.56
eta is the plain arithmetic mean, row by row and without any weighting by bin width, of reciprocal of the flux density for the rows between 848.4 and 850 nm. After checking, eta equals 0.0660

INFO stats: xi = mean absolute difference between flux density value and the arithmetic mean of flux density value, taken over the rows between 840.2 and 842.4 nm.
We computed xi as 0.43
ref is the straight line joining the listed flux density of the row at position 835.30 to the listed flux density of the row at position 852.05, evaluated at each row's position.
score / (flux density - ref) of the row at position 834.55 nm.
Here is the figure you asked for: 0.90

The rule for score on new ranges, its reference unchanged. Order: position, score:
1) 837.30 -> 0.90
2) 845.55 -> 1.00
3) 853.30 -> 0.00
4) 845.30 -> 0.20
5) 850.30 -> 0.00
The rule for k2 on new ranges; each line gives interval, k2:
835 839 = 835.55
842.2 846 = 843.05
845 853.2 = 850.80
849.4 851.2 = 850.80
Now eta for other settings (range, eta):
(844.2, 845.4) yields 0.0617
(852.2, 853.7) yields 0.0629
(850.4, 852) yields 0.0625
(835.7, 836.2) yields 0.0606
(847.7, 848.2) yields 0.0610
